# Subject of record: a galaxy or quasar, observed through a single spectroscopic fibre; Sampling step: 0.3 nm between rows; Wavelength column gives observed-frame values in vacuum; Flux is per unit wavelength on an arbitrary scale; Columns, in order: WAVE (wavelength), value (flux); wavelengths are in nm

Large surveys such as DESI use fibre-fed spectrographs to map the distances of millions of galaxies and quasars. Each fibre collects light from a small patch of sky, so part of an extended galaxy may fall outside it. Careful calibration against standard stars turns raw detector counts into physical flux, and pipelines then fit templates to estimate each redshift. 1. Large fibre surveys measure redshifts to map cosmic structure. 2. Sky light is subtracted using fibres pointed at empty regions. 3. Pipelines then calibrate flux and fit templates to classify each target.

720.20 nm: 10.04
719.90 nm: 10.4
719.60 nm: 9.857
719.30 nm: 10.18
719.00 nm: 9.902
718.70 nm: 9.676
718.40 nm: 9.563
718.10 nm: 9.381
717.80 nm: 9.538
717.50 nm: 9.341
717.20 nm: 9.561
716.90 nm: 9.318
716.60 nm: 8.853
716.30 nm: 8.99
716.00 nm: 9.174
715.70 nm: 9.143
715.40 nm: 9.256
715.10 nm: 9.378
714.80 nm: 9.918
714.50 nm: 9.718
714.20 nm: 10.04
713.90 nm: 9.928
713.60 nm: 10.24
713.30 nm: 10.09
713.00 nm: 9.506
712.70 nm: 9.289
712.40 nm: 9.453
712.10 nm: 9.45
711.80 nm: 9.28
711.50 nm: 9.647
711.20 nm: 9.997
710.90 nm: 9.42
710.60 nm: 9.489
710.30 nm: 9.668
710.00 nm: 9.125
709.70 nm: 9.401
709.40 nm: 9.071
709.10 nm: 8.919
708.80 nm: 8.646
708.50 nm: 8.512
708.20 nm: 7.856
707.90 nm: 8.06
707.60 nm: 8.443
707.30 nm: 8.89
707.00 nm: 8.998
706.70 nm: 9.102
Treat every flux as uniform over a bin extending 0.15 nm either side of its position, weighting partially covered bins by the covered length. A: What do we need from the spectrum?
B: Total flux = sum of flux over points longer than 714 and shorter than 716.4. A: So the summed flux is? 76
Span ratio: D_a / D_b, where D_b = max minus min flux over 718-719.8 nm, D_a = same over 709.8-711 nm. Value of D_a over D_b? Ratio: 0.68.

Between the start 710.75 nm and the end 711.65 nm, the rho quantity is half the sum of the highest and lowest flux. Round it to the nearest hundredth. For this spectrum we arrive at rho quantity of 9.71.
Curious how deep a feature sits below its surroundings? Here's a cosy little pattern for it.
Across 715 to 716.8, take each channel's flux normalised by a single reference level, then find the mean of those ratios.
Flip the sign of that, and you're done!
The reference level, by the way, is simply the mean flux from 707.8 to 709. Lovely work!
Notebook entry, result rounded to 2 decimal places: -1.10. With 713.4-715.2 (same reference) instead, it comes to -1.19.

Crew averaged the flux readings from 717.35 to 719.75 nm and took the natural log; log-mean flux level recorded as 2.27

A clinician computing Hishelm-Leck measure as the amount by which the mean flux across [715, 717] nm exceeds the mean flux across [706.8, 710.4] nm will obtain 0.4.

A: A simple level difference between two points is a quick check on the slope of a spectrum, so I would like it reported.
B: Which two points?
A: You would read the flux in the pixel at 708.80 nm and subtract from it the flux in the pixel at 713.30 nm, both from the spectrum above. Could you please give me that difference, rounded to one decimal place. -1.4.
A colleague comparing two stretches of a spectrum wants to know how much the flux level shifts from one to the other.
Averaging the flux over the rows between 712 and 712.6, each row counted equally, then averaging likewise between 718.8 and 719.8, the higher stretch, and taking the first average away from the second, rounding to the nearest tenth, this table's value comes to 0.5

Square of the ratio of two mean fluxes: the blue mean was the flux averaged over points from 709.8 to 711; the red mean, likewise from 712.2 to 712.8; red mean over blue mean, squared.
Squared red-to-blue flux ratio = 1.0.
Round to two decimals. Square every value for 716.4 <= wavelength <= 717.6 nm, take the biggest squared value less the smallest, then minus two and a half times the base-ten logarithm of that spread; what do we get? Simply -2.79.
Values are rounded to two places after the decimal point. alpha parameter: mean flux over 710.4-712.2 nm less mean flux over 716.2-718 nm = 0.28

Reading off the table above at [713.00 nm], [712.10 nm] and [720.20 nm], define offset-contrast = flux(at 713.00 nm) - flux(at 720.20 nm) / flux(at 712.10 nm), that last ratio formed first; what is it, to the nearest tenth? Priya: 8.4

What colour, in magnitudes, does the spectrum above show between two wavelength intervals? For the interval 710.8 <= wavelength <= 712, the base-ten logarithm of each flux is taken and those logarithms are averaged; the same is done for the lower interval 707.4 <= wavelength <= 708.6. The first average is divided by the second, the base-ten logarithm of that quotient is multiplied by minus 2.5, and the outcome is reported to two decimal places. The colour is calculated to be -0.08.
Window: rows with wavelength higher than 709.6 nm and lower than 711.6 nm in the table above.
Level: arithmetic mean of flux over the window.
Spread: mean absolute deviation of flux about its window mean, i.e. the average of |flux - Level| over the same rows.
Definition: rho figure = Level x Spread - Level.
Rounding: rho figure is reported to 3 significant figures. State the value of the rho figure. -7.61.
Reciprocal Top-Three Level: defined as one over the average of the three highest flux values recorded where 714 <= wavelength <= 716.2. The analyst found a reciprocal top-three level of 0.1011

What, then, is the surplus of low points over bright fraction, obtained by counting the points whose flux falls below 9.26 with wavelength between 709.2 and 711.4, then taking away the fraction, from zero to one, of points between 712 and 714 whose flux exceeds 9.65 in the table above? 1.6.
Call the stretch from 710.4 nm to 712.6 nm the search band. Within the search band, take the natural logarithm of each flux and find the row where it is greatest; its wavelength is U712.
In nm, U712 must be 711.20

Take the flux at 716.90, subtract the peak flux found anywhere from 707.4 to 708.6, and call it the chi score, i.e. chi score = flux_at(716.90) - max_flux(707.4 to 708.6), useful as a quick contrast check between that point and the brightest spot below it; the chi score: 0.81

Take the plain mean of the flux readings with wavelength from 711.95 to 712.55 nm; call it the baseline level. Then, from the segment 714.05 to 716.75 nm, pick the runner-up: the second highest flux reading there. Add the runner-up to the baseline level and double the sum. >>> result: 38.7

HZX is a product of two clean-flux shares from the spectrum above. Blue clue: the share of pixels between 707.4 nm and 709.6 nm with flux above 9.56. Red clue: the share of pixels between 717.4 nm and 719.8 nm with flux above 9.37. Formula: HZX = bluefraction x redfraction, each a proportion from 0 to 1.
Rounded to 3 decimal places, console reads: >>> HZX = 0.000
